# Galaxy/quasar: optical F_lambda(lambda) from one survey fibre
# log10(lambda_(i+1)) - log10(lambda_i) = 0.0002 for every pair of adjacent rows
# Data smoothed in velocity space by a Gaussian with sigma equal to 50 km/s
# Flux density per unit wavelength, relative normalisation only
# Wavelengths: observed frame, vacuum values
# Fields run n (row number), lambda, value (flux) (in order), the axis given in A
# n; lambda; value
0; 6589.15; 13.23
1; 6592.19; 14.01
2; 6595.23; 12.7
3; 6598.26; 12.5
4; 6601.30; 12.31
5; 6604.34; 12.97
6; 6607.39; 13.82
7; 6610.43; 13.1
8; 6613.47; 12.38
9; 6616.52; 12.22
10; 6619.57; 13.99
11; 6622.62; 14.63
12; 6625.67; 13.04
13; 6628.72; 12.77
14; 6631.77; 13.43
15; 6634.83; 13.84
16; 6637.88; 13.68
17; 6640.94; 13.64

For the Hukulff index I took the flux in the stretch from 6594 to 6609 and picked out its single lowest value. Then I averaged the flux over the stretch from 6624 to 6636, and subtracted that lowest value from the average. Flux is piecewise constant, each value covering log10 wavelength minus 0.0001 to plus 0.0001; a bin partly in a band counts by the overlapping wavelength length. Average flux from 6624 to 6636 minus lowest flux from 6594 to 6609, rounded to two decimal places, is 0.96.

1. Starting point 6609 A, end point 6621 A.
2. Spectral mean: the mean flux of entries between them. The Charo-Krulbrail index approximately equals 12.9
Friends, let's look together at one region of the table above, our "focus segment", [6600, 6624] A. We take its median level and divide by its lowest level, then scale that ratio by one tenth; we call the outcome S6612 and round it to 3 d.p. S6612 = 0.107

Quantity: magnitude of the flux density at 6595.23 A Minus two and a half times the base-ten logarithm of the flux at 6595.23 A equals -2.76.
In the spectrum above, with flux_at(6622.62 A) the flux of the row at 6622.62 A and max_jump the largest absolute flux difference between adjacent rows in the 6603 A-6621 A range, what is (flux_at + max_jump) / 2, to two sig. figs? 8.2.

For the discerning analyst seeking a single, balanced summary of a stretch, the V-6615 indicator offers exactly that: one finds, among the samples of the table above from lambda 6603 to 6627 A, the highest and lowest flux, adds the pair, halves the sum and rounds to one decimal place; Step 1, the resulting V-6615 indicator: 13.4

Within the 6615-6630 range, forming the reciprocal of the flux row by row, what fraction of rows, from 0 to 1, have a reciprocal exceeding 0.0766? 0.60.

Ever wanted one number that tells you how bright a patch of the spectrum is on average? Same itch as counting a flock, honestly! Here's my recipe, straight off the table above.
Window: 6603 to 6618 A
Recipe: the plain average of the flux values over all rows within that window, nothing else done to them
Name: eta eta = 12.9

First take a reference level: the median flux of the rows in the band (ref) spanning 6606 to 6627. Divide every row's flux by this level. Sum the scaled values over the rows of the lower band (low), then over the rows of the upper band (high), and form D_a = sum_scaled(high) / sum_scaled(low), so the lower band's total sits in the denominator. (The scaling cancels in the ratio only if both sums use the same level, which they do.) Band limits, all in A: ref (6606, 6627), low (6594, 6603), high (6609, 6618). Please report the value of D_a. 1.01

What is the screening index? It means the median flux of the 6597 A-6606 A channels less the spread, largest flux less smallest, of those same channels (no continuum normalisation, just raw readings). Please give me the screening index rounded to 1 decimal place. 11.8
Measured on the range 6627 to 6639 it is 12.5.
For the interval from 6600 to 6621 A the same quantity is 11.2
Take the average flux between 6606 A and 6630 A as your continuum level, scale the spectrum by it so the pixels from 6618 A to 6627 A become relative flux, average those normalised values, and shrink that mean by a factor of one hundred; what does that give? 0.0105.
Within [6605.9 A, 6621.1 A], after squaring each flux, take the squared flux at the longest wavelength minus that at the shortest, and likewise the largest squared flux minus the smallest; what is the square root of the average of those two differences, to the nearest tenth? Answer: 5.1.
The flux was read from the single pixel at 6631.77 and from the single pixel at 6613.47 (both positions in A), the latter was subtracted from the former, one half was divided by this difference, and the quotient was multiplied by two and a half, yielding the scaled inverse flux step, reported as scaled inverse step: 1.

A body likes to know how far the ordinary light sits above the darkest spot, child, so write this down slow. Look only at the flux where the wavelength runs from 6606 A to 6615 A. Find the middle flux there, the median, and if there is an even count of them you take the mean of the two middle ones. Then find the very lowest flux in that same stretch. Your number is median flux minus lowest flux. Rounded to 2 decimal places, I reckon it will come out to 0.72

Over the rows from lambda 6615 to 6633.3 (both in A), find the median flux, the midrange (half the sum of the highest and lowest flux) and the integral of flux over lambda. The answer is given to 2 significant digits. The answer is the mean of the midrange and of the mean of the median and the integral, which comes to 71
